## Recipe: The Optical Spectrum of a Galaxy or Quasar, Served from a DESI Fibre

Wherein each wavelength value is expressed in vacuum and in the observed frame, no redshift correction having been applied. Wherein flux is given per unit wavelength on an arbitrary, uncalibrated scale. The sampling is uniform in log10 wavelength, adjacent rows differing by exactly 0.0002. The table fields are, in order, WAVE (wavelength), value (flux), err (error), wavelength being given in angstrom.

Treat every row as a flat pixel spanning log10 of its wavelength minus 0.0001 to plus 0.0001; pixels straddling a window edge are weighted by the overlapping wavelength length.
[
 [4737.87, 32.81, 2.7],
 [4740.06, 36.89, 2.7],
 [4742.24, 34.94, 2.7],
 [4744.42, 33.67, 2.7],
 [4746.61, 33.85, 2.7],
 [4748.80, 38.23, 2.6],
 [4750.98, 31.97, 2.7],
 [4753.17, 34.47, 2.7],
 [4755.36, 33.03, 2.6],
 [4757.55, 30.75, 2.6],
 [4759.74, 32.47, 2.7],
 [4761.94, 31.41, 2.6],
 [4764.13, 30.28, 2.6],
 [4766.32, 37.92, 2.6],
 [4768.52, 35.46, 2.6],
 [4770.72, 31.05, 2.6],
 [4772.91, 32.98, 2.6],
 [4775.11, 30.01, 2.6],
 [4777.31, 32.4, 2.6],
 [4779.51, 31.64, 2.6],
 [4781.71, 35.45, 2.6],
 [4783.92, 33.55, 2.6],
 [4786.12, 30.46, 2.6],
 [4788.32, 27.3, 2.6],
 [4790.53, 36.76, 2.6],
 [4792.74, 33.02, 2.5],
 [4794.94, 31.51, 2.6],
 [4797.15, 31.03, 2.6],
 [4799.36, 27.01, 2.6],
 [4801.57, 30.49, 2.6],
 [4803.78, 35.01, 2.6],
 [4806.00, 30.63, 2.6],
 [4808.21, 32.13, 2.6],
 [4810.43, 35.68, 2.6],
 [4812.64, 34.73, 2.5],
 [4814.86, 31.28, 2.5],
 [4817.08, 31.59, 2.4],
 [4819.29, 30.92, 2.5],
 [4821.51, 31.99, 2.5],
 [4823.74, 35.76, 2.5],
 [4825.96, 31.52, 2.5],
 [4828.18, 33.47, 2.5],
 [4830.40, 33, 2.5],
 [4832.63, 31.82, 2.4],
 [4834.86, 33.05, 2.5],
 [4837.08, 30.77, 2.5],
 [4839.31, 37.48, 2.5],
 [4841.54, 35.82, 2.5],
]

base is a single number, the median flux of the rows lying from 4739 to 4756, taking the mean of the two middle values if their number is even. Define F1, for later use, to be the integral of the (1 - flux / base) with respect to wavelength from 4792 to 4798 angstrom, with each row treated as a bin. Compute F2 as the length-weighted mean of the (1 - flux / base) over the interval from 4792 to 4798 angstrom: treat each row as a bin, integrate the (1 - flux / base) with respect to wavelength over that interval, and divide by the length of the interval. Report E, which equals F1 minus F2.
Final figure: 0.34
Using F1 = 0.41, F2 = 0.07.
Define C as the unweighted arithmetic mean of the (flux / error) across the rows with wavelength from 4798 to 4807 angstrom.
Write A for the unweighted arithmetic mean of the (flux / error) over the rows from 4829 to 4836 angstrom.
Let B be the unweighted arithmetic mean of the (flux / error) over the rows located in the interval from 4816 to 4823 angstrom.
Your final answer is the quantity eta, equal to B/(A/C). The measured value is 11.4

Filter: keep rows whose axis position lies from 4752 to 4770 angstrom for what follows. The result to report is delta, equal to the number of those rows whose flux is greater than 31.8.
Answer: 5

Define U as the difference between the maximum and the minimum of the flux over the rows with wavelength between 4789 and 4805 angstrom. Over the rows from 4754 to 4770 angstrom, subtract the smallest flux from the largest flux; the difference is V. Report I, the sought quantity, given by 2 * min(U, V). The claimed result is 15.3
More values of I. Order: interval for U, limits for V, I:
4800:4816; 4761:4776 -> 10.4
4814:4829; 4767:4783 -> 9.7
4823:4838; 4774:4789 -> 10.0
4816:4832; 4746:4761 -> 9.7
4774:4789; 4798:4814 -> 16.3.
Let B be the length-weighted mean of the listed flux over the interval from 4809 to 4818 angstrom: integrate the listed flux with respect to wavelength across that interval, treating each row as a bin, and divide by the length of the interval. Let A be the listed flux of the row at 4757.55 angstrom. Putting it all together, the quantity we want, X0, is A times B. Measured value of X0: 1024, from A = 30.75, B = 33.3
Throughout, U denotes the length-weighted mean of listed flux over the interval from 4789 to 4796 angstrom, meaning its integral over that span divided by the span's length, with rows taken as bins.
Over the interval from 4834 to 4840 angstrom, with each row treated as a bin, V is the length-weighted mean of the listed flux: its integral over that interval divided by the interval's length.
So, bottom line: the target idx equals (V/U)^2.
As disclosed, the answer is 1.01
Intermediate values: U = 33.4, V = 33.6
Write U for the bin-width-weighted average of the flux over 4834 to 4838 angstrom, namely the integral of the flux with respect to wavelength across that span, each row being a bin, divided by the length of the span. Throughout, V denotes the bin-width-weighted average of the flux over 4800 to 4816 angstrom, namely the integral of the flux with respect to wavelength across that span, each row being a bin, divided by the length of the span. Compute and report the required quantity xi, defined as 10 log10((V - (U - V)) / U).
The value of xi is 0.2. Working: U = 31.9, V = 32.7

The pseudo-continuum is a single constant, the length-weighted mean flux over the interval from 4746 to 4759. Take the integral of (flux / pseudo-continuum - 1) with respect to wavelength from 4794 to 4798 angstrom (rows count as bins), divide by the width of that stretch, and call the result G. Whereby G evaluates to -0.07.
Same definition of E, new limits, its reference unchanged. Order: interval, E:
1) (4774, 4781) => 0.45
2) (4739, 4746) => -0.16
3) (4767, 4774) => 0.13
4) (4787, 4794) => 0.33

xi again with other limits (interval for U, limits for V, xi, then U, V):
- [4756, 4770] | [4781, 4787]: 0.0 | 33.0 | 33.1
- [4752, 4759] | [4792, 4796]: -0.1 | 32.7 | 32.3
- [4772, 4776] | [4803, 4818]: 0.4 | 31.5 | 33.0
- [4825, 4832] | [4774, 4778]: -0.4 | 32.6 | 31.1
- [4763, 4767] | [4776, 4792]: -0.3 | 33.7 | 32.5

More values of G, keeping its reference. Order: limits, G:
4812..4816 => -0.03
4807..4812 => 0.01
